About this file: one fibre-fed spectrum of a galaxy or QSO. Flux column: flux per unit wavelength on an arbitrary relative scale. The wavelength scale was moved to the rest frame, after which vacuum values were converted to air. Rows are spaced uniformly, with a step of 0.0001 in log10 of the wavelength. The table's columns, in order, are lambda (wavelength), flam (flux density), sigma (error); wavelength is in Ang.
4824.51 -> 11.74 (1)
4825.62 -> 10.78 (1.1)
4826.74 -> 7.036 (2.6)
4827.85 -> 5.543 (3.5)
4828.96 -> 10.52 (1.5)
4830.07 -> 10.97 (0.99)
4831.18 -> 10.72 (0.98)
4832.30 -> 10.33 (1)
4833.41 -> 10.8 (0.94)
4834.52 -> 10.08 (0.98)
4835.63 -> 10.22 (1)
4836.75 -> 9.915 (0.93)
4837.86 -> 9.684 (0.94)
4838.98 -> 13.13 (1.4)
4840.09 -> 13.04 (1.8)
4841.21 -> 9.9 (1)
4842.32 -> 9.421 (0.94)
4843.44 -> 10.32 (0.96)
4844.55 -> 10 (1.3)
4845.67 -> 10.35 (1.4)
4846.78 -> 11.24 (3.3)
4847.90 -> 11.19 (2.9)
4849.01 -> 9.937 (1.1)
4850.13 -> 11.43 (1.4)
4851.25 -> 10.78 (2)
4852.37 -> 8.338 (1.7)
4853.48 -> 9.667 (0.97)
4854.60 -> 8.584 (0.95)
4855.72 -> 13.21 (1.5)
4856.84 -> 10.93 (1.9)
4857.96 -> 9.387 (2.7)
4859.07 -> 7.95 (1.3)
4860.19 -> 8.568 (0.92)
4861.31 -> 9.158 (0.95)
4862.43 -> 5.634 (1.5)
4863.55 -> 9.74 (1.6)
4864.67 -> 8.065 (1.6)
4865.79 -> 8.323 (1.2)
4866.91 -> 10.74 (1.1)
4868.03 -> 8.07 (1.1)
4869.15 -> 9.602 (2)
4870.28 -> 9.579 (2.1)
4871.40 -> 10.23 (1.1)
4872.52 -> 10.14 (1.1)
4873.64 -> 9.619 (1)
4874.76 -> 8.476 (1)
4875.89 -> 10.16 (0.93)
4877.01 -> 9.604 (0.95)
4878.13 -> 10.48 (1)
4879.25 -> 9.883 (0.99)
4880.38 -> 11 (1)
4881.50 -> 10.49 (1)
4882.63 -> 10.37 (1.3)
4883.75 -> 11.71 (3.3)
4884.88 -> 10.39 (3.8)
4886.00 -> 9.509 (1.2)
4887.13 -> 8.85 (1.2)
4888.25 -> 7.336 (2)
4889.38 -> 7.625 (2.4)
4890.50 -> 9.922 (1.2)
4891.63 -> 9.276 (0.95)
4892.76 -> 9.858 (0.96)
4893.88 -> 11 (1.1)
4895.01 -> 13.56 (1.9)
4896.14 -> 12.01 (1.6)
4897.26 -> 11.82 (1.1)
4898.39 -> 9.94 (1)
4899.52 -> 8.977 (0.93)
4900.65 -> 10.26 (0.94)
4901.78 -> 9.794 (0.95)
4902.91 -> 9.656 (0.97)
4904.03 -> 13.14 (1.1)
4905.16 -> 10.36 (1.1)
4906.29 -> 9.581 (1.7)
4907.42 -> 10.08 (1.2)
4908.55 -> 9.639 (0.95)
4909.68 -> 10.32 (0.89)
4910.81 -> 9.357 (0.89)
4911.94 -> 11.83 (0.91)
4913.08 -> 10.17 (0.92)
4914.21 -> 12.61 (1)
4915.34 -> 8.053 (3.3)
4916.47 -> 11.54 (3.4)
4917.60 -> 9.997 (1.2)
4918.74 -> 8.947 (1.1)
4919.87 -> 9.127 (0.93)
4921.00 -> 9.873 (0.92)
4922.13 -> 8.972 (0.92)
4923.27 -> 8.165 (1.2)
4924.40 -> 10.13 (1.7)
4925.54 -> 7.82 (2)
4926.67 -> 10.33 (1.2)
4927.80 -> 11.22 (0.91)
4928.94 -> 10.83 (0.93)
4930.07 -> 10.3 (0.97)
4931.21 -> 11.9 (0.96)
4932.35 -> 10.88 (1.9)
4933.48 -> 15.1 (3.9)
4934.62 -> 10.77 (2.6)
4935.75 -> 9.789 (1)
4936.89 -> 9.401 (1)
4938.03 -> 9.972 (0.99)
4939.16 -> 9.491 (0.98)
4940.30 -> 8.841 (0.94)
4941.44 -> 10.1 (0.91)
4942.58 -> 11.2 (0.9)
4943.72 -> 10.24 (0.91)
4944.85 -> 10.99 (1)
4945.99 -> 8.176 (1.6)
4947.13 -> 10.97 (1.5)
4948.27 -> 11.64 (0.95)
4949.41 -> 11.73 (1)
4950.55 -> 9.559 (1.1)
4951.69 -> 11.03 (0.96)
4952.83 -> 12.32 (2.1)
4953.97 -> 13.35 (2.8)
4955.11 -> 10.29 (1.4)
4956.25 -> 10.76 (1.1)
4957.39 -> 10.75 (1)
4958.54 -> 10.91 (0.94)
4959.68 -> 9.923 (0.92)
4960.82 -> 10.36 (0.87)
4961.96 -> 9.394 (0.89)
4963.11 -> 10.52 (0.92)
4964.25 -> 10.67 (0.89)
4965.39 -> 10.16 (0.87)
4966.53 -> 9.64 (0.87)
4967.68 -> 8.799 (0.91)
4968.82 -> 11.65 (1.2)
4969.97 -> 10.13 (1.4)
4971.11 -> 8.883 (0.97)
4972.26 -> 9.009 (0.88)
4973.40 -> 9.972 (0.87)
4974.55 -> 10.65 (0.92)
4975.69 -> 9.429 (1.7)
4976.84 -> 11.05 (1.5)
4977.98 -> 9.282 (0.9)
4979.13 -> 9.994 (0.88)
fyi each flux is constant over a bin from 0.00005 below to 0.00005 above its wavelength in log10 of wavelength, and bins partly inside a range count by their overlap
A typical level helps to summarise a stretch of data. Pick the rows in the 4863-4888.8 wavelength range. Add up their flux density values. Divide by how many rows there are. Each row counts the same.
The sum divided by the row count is 9.7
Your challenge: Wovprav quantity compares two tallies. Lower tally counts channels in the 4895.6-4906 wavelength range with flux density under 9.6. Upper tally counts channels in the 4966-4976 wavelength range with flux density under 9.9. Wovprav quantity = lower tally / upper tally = 0.20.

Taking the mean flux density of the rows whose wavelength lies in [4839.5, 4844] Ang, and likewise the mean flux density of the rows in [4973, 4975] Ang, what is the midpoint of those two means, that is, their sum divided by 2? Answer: 10.5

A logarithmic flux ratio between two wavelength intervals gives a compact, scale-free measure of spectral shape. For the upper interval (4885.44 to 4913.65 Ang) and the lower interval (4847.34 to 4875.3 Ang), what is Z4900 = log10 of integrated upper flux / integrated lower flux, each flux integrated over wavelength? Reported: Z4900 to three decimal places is 0.033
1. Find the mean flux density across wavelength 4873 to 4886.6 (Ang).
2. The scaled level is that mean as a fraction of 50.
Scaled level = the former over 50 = 0.203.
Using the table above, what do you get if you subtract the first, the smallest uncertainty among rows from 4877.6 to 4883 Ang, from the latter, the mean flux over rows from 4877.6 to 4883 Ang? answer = 9.45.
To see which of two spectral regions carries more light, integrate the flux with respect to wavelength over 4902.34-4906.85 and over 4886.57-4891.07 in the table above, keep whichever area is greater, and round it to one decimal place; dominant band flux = 48.3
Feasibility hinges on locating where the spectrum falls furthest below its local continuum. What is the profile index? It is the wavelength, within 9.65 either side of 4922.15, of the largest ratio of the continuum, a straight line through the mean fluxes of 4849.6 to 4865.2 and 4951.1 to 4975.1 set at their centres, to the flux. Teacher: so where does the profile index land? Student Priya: 4925.54 Ang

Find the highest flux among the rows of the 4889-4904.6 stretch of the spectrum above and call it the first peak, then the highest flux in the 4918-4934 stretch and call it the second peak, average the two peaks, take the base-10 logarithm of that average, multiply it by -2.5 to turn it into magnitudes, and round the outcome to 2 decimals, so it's -2.89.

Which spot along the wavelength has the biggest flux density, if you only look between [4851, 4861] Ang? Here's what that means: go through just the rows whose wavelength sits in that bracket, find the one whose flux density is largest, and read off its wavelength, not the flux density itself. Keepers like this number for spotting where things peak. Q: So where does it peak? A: 4855.72 Ang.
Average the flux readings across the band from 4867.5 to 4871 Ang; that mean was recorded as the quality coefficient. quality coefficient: 9.1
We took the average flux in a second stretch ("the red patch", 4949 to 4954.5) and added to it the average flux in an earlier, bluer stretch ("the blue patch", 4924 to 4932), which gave 22.0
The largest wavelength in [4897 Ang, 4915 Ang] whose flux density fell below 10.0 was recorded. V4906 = 4910.81 Ang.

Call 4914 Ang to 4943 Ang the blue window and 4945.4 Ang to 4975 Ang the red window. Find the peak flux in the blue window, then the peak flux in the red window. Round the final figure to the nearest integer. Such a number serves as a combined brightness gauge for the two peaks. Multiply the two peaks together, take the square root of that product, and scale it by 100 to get 1420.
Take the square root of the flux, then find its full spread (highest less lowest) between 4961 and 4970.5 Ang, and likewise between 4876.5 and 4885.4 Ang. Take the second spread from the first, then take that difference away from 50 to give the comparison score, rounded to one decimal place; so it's 49.9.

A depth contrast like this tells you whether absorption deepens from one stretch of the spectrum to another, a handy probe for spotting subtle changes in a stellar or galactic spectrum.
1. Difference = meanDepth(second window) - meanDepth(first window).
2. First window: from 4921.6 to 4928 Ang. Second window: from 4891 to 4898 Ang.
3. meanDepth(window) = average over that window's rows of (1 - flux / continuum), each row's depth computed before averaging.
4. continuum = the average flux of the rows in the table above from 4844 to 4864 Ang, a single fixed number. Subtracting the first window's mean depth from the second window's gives -0.19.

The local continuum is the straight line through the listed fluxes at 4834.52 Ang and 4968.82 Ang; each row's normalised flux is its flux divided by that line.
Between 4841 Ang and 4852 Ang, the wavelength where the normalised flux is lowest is 4842.32 Ang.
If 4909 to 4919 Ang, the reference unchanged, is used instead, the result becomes 4915.34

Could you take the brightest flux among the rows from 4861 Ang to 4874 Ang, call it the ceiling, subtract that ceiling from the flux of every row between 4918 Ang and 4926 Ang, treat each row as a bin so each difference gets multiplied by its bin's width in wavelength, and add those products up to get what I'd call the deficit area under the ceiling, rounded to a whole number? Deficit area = -14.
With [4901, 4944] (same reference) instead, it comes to -21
